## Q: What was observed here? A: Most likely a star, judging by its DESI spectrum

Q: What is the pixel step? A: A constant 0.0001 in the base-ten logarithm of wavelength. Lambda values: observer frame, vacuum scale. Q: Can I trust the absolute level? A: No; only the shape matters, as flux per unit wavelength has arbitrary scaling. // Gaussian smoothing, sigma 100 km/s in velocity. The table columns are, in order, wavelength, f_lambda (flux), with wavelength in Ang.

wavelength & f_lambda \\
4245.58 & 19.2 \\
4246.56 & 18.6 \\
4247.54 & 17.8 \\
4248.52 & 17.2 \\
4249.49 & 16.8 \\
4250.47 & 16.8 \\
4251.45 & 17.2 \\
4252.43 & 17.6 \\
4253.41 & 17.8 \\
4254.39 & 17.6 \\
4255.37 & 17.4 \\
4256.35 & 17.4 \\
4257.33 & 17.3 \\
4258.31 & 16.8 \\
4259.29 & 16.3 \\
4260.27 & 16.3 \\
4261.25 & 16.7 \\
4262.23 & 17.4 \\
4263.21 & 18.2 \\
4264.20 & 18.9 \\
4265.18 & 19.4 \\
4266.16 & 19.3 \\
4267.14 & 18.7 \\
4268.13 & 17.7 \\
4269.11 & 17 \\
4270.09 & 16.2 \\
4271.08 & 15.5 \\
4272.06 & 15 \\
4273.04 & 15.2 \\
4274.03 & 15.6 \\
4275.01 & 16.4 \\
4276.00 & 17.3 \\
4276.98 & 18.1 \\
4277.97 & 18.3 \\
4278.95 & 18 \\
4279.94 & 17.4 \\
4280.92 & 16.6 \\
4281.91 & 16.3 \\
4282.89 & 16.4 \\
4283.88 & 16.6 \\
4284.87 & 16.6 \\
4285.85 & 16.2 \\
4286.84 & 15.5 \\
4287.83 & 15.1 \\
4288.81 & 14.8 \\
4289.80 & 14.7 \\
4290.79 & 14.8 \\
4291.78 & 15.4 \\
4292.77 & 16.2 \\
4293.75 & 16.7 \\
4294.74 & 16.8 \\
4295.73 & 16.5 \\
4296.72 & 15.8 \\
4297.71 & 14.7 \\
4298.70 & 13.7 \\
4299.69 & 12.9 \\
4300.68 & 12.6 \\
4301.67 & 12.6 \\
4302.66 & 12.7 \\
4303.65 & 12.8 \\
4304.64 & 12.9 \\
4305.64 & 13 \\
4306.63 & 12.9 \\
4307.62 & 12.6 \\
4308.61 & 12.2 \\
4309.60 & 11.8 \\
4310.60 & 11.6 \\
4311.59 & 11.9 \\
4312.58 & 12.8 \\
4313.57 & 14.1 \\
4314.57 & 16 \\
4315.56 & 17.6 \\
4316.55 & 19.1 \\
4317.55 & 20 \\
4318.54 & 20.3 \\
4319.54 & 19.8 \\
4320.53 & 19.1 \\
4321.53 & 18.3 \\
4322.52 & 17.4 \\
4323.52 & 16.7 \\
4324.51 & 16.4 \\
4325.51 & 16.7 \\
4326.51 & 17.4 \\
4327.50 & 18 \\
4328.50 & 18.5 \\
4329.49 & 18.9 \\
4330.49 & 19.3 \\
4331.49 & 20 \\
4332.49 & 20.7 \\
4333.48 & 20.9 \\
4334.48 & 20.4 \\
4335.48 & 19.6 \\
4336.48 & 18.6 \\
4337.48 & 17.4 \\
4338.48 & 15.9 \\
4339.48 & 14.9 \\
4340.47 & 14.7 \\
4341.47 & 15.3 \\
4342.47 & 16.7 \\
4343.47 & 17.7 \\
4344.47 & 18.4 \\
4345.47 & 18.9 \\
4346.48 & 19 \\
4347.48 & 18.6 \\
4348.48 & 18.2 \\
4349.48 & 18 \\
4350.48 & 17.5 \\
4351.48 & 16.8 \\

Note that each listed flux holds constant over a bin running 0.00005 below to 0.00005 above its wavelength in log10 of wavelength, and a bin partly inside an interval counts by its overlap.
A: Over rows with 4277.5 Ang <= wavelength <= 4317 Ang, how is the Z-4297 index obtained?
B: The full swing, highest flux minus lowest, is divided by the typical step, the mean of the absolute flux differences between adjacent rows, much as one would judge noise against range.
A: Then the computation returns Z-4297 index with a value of 14.8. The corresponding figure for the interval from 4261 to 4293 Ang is 9.3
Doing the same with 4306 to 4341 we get 12.9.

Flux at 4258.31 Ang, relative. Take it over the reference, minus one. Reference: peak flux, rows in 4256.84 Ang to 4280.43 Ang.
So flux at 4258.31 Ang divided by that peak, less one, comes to -0.13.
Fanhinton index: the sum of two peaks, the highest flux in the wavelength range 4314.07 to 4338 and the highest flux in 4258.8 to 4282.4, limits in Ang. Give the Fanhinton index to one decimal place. 40.3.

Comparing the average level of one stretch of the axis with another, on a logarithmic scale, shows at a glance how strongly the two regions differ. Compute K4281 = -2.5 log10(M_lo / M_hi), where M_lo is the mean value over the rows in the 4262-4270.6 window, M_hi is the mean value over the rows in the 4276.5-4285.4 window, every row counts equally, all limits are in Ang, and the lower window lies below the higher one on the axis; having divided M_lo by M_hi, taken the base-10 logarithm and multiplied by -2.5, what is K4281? -0.058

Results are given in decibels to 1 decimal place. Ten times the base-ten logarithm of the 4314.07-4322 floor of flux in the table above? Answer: 12.0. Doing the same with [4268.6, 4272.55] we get 11.8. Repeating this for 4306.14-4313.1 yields 10.6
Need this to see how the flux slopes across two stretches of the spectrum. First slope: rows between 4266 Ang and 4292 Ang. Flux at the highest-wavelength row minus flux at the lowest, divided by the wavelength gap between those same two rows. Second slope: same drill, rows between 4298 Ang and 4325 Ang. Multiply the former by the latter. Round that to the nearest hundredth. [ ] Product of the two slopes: -0.02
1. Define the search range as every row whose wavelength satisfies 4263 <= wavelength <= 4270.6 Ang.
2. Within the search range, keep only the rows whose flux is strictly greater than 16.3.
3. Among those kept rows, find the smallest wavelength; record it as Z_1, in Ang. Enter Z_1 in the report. 4263.21 Ang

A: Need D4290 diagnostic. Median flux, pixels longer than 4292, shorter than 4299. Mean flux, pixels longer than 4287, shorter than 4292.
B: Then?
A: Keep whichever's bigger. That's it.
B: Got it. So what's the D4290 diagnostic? 16.2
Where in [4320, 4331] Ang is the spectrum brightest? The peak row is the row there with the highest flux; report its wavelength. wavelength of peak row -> 4330.49 Ang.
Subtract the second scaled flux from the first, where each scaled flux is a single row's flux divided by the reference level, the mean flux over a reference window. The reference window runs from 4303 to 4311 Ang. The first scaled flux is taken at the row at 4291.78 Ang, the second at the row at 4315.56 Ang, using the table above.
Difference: -0.18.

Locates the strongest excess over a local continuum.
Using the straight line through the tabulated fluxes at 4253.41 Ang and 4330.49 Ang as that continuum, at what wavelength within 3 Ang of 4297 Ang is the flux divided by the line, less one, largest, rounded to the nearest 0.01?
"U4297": 4294.74 Ang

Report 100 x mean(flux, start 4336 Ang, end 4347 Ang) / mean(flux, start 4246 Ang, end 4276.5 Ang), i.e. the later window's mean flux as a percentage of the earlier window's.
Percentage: 99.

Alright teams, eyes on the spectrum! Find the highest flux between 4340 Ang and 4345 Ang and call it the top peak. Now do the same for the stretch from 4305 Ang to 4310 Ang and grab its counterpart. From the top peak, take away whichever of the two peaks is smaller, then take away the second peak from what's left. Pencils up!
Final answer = -8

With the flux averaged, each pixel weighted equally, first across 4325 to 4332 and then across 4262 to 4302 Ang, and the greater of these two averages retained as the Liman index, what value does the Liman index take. 18.4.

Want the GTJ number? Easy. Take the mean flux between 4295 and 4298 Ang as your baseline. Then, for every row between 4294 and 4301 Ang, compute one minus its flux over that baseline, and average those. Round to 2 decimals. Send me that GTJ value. 0.06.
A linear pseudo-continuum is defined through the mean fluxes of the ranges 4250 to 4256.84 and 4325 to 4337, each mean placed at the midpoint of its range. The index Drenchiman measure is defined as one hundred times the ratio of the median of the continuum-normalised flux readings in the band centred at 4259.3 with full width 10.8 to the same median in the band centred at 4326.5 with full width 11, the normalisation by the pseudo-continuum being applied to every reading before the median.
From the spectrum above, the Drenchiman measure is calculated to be 104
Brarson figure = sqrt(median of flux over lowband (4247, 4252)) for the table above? 4.15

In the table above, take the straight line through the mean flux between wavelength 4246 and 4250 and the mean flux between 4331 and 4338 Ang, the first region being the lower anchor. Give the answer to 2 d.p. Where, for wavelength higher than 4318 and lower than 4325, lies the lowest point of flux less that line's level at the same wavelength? 4324.51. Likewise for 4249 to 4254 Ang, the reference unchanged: 4250.47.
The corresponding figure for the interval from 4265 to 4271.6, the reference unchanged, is 4271.08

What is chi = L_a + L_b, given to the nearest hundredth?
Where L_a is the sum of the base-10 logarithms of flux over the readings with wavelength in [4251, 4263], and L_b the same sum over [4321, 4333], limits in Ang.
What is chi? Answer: 29.91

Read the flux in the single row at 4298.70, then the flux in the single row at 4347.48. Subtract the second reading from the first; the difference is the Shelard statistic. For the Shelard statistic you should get -4.9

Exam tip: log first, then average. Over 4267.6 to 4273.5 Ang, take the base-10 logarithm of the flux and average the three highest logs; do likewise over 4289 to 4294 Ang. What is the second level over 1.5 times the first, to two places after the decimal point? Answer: 0.65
